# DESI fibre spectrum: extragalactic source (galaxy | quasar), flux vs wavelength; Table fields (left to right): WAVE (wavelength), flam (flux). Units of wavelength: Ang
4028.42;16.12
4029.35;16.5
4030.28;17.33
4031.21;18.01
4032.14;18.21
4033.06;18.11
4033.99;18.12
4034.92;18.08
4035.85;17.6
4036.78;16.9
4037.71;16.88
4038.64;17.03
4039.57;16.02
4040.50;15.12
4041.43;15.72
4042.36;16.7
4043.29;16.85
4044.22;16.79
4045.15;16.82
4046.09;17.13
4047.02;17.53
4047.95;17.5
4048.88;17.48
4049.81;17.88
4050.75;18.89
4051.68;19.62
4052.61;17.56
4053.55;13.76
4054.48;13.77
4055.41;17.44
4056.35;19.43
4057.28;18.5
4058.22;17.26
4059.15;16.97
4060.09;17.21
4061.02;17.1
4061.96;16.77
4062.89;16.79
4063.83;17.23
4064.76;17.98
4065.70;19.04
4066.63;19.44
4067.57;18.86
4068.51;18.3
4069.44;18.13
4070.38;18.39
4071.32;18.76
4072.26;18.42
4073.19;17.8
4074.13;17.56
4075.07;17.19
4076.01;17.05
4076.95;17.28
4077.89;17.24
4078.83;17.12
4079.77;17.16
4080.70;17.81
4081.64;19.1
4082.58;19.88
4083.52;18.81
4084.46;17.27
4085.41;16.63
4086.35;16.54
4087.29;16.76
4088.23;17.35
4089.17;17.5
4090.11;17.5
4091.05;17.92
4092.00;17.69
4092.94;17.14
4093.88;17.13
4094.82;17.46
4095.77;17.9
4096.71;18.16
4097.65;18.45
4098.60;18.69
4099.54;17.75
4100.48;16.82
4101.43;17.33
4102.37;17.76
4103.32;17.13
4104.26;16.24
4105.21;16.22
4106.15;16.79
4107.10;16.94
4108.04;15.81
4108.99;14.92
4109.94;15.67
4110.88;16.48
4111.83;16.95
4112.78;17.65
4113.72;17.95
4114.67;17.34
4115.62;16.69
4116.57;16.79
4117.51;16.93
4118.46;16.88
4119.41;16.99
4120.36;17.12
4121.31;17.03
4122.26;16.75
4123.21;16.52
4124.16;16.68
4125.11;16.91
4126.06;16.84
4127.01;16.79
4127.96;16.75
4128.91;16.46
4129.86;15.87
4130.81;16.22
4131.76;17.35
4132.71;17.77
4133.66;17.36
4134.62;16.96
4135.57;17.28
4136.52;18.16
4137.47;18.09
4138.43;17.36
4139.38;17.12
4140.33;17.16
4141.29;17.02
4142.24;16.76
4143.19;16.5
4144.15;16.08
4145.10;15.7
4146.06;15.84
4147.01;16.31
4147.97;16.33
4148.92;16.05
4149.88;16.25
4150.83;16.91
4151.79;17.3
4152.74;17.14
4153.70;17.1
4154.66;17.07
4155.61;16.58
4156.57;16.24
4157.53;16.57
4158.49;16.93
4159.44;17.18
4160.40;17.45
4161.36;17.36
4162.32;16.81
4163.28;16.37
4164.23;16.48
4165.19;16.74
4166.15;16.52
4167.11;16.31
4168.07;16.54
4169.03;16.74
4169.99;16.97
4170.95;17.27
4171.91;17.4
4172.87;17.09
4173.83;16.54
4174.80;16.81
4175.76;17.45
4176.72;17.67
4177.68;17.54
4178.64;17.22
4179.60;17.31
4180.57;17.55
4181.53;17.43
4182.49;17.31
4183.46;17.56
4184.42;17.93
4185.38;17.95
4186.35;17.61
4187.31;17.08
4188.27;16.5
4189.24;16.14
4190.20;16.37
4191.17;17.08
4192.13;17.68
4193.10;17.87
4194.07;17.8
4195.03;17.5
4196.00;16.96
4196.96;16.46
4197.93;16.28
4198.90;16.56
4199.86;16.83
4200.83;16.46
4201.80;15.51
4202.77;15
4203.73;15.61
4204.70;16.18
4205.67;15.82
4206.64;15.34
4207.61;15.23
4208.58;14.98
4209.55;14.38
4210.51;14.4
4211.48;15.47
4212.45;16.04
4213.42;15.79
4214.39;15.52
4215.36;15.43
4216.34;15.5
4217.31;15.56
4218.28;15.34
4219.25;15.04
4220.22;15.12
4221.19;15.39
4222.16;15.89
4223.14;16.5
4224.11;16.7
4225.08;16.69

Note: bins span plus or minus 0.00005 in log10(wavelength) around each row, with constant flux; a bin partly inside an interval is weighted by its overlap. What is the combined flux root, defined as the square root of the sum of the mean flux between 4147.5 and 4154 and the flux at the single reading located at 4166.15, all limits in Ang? 5.77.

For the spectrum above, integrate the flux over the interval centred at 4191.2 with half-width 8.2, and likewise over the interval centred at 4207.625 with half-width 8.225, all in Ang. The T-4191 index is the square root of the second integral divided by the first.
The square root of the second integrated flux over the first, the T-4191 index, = 0.95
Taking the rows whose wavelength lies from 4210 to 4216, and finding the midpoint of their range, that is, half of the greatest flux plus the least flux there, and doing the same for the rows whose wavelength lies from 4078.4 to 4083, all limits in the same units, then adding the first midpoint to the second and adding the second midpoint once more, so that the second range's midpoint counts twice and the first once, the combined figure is 52.2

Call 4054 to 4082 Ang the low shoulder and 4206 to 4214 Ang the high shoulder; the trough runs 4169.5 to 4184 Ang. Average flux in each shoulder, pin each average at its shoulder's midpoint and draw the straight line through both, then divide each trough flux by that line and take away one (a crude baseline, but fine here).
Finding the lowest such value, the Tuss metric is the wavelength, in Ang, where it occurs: 4173.83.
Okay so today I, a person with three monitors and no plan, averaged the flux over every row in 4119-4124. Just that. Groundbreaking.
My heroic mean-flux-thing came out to 16.9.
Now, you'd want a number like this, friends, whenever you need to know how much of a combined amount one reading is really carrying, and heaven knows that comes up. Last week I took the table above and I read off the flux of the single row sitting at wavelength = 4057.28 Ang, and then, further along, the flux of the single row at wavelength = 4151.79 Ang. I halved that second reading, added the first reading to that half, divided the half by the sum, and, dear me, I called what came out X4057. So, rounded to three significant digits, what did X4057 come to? 0.319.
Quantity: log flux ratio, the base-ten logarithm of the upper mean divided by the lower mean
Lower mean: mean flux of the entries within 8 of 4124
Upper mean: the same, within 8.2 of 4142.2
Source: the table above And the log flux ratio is 0.00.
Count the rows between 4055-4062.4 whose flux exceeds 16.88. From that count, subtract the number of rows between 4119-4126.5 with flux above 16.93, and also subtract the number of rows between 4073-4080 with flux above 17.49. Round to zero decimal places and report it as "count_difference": 2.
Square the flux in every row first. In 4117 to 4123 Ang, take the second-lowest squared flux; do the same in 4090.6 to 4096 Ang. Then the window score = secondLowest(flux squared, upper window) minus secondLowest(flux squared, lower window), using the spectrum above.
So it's -9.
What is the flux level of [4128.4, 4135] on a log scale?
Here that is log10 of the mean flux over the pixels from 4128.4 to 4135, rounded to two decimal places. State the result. 1.23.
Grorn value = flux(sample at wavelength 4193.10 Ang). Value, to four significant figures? 17.87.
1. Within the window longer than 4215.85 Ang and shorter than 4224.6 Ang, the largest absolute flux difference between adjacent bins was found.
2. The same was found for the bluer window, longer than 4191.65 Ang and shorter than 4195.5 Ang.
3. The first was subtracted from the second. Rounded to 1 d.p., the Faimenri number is -0.3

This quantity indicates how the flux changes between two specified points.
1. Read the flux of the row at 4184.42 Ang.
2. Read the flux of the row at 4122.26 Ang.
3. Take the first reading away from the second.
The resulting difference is -1.2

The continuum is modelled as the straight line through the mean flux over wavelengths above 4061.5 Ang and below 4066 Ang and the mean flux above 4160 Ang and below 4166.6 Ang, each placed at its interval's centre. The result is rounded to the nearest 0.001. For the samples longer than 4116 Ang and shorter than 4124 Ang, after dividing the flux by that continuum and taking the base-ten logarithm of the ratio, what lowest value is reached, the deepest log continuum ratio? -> -0.015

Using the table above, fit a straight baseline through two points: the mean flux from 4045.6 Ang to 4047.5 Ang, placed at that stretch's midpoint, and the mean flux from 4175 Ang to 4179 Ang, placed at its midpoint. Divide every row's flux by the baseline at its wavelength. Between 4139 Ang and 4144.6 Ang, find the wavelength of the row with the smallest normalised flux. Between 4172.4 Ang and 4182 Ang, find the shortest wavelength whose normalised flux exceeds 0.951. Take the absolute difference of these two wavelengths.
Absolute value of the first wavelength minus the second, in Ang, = 28.7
